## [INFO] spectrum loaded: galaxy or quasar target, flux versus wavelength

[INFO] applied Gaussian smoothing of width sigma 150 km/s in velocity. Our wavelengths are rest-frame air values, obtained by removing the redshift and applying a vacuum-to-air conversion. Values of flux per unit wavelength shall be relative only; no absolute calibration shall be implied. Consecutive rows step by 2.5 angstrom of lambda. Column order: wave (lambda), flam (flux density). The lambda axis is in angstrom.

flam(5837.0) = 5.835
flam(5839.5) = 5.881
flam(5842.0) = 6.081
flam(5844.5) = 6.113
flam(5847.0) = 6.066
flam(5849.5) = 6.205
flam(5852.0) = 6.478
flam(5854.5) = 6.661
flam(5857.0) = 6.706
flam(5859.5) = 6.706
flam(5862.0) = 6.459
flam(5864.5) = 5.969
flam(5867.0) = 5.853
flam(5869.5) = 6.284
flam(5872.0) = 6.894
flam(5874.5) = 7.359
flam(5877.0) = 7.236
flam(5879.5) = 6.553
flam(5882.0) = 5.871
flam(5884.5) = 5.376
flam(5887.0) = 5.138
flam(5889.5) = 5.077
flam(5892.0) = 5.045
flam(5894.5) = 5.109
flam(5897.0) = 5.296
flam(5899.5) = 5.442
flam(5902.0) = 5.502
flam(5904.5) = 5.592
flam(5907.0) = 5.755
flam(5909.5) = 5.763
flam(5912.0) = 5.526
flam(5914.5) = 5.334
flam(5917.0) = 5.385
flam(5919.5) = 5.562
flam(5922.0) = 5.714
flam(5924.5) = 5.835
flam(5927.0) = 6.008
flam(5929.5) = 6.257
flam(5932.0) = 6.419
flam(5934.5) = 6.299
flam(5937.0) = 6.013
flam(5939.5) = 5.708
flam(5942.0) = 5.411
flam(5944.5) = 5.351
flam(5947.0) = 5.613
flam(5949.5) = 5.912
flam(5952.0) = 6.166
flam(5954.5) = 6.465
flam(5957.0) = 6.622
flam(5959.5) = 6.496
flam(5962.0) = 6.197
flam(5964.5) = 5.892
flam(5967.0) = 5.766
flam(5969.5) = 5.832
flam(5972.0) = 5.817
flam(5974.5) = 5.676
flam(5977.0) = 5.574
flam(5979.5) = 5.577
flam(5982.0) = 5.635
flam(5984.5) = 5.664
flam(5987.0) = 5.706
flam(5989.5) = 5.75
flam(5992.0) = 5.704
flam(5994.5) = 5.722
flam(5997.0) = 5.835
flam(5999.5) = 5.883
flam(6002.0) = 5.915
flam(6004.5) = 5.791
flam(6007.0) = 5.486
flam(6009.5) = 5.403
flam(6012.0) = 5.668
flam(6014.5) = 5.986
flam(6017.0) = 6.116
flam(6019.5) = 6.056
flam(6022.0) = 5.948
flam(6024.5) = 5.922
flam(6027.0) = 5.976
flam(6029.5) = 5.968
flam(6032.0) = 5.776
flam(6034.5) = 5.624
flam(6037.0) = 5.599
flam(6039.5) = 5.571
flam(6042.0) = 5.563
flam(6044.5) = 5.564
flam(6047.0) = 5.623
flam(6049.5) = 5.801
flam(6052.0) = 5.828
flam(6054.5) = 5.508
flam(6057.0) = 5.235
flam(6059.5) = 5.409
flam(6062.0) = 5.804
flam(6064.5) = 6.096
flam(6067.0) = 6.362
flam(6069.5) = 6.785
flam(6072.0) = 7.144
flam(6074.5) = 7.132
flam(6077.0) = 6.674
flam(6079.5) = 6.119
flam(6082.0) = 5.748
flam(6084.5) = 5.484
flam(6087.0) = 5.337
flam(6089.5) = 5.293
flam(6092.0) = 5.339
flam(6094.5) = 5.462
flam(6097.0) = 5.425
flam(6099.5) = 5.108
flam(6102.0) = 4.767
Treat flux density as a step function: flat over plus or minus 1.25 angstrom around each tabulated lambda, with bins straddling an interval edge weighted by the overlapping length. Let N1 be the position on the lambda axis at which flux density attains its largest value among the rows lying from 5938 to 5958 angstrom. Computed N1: 5957.0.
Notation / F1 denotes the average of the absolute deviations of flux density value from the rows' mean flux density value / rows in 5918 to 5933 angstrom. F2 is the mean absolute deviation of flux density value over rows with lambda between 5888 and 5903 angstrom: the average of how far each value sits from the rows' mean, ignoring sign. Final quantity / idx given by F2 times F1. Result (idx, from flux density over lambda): 0.044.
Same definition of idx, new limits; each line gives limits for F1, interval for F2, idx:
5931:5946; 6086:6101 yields 0.032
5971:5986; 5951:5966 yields 0.014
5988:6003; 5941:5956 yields 0.028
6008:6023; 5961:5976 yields 0.026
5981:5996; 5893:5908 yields 0.005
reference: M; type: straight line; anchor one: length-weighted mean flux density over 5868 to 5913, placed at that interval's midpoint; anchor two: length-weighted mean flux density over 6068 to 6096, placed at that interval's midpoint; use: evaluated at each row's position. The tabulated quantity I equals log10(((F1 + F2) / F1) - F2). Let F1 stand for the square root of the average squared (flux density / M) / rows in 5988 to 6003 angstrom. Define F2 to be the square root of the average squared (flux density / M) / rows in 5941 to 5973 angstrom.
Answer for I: 0.011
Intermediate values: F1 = 0.98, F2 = 1.01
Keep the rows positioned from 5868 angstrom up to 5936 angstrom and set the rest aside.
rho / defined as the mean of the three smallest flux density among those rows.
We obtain 5.08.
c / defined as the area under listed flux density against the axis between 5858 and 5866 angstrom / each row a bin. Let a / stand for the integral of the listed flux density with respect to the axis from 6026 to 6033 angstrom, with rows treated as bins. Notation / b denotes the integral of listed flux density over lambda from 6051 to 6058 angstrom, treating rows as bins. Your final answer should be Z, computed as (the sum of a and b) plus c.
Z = 131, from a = 41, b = 39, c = 51.0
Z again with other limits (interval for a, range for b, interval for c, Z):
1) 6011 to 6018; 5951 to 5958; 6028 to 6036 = 133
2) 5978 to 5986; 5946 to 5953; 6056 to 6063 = 125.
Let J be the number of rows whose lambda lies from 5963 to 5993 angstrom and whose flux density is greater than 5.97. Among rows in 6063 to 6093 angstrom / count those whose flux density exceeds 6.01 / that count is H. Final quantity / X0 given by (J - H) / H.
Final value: -1.0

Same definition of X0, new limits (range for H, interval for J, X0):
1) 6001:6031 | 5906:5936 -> 1.0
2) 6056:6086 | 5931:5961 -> 0.0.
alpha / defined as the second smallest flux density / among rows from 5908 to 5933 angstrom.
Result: 5.385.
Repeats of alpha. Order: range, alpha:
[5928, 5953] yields 5.411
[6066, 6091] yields 5.337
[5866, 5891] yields 5.138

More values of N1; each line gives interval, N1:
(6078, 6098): 6079.5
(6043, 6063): 6052.0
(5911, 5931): 5929.5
